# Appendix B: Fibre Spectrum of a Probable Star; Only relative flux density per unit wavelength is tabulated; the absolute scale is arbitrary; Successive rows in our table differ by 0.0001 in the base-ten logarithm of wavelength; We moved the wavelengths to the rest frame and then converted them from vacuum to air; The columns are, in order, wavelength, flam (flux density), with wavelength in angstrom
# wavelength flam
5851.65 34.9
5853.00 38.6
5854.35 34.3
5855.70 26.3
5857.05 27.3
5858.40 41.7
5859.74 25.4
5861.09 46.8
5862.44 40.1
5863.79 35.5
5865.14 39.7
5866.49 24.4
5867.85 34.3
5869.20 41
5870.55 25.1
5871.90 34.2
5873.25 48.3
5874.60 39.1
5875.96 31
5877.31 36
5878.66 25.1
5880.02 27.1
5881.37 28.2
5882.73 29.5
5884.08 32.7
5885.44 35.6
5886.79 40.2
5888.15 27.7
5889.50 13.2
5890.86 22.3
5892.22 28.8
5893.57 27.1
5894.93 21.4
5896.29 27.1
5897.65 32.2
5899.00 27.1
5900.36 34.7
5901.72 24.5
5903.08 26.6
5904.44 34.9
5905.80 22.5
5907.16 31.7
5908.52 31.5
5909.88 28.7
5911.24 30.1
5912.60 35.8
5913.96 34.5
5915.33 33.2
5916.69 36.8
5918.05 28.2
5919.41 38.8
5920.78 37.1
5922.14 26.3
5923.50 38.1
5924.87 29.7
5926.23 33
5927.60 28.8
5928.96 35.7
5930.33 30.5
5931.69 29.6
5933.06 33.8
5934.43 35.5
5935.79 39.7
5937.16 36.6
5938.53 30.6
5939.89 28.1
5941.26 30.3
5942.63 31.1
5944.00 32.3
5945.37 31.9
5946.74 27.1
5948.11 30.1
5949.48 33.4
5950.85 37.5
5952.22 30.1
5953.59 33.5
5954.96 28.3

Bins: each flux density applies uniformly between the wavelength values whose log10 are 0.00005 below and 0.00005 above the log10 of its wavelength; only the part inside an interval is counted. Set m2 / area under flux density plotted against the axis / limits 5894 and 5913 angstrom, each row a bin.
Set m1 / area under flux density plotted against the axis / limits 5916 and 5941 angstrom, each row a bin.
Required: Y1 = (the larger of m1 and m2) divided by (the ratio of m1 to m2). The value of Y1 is 552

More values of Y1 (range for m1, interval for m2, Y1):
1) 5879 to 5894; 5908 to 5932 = 1443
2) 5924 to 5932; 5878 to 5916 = 4850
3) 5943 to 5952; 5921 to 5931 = 356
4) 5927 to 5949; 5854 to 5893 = 2270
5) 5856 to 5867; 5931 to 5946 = 624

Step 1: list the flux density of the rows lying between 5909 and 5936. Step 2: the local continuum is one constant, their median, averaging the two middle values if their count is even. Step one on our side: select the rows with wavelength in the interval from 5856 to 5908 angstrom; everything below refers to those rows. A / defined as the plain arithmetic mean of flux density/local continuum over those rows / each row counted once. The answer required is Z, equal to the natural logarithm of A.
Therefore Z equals -0.07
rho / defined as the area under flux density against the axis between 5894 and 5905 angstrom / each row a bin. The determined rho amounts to 313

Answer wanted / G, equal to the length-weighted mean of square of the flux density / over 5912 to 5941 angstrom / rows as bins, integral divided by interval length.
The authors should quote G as 1124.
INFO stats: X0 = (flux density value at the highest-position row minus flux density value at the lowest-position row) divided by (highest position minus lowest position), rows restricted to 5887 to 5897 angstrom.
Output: -0.07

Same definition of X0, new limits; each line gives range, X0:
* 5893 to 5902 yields -0.32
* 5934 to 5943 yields -0.54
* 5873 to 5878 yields -3.03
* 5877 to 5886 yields -0.05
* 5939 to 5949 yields 0.24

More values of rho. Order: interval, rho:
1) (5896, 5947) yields 1621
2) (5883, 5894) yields 314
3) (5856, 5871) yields 519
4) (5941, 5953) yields 379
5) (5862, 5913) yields 1573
